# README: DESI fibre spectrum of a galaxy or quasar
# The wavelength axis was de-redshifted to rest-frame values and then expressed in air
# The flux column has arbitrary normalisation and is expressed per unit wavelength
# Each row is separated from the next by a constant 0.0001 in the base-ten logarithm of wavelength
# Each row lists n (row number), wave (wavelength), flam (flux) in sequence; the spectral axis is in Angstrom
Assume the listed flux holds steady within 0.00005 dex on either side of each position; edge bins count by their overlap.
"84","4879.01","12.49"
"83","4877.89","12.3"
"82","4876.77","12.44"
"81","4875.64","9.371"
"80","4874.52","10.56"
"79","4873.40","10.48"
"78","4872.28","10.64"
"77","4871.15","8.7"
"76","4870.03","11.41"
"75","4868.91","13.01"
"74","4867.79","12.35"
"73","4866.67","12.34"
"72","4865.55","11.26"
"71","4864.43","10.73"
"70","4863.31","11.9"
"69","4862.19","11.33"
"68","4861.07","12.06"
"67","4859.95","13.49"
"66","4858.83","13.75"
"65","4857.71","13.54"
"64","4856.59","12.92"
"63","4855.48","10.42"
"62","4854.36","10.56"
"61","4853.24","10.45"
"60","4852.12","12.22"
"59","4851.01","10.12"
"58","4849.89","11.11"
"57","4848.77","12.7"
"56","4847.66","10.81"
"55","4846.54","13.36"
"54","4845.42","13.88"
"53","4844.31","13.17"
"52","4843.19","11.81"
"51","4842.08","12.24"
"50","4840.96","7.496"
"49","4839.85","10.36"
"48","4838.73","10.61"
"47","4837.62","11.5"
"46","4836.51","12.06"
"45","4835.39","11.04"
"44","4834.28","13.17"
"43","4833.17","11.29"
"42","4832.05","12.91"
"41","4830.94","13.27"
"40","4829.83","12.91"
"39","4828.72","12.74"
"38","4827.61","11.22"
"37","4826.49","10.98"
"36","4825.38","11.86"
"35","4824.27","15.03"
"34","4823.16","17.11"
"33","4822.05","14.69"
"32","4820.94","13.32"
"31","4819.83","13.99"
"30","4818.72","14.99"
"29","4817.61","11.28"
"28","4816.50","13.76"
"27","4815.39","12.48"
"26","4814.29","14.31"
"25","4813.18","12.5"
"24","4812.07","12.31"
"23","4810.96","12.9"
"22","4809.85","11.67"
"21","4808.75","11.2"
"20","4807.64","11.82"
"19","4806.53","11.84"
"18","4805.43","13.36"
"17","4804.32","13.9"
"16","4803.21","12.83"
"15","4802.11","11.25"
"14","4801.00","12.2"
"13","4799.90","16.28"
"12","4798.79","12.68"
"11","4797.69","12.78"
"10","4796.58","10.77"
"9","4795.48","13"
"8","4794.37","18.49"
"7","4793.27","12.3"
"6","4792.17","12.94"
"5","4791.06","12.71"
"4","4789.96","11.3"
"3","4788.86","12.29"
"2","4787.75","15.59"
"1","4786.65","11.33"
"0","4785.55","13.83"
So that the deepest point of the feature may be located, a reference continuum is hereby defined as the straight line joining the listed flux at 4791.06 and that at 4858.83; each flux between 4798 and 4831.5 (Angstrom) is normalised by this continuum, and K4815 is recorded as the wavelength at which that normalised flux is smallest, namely 4826.49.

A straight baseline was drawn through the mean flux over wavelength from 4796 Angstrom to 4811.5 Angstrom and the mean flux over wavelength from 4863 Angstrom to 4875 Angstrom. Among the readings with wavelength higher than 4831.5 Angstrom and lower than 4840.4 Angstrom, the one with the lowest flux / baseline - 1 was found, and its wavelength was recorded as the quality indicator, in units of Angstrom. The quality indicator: 4839.85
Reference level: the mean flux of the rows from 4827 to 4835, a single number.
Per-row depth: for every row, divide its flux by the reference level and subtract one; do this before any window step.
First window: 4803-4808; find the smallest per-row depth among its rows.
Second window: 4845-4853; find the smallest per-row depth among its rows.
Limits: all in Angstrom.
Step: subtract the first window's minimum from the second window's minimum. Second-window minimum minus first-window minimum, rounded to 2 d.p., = -0.14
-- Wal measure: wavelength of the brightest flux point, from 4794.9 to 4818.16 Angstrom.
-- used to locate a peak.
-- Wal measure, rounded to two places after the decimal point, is 4799.90 Angstrom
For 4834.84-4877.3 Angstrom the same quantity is 4845.42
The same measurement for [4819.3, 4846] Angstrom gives 4823.16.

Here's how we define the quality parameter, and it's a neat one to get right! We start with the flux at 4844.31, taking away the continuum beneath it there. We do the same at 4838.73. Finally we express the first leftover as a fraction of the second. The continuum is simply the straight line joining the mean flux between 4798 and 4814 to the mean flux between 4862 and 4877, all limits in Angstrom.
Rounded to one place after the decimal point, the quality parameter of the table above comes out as -1.1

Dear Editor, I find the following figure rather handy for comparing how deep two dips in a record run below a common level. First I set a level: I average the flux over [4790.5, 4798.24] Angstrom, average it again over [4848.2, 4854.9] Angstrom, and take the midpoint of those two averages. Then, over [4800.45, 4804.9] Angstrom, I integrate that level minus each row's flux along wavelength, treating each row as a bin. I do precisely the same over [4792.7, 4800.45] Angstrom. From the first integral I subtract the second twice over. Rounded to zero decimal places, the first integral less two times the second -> 22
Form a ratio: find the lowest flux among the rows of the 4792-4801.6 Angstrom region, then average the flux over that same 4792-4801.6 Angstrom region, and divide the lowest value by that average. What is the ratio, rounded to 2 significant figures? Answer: 0.80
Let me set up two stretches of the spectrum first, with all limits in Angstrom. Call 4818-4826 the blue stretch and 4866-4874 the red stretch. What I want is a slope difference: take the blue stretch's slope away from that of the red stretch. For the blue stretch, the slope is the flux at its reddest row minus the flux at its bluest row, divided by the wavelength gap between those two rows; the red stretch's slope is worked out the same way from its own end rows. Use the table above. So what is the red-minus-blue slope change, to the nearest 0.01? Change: 0.19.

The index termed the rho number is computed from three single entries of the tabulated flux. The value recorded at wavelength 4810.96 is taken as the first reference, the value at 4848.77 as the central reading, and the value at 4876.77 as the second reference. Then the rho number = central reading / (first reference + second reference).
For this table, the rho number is 0.50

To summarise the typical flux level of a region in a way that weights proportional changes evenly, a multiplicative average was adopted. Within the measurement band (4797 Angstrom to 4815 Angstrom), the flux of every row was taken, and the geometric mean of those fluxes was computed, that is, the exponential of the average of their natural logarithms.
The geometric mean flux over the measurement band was 12.7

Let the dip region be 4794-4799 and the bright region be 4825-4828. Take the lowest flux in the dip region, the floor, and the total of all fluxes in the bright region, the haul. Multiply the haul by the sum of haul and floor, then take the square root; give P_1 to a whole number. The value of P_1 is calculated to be 39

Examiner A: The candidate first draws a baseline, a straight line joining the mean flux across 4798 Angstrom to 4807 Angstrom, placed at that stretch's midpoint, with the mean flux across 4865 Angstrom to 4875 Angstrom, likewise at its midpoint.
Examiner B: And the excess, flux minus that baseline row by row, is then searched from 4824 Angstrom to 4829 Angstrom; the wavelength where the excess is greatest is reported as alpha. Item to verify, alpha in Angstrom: 4824.27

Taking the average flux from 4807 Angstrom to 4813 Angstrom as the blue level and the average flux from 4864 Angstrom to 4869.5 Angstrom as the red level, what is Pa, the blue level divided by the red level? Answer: 1.00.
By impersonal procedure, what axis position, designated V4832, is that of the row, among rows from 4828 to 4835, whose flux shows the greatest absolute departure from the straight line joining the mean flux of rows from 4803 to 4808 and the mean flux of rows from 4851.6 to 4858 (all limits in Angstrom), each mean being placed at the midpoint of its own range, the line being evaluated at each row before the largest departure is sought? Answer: 4830.94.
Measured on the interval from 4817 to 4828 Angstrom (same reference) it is 4823.16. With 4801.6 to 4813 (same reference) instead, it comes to 4802.11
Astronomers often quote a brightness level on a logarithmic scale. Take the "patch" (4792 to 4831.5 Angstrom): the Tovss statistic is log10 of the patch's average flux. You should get 1.12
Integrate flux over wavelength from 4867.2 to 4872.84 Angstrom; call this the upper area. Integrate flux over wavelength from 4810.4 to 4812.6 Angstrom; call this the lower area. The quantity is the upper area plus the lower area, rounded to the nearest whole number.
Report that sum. 91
